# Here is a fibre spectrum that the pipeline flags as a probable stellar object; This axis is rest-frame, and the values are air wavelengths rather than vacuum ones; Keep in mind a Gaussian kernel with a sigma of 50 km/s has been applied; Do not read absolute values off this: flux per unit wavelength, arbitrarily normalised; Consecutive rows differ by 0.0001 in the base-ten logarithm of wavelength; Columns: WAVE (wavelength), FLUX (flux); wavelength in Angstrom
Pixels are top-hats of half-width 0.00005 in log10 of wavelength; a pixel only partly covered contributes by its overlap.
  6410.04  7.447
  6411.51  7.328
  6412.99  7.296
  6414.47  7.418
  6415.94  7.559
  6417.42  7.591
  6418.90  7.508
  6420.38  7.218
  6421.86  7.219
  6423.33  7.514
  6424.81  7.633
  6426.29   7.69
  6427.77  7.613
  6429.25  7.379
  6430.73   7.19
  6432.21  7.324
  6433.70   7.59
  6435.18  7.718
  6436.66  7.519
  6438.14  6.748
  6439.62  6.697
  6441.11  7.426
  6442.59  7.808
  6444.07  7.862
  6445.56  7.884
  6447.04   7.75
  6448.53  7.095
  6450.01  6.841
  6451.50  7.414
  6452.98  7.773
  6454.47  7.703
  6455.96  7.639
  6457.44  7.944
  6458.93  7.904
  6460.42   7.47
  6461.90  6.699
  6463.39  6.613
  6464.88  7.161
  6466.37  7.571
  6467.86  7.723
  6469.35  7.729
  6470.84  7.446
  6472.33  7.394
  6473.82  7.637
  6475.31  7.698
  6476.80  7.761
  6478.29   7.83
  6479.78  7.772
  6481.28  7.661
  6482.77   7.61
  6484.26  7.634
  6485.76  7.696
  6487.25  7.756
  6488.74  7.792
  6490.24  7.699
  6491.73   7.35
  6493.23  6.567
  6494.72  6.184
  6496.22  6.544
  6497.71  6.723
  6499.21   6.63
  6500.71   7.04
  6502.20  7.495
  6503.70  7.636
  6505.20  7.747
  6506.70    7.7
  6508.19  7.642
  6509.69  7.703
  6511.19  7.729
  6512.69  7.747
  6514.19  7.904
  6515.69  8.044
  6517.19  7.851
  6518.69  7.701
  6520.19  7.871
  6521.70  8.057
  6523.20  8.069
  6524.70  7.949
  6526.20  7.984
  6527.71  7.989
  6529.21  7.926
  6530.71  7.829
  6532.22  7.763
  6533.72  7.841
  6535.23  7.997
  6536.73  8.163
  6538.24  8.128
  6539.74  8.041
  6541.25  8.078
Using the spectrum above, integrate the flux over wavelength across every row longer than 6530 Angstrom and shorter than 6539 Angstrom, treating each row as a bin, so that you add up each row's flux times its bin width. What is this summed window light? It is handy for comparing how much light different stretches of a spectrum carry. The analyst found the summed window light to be 72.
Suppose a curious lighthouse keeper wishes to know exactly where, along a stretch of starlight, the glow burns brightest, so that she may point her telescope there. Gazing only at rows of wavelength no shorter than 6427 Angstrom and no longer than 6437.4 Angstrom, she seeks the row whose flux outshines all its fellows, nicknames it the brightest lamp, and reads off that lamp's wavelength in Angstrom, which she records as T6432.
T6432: 6435.18 Angstrom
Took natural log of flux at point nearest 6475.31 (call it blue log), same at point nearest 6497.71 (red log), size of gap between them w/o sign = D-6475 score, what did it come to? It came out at 0.135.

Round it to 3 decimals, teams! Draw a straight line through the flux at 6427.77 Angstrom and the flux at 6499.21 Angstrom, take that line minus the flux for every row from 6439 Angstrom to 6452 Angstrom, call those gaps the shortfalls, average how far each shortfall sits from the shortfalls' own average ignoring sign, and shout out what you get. 0.369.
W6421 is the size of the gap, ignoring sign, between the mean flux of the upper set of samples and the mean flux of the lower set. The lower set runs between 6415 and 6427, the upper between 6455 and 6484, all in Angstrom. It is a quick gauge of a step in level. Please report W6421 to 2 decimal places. 0.05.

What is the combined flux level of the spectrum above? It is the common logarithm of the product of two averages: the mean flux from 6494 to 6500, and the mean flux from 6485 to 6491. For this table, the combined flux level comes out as 1.70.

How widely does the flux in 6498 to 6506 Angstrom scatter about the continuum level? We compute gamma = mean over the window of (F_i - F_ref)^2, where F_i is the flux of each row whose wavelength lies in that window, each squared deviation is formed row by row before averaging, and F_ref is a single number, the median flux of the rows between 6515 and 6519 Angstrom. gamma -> 0.5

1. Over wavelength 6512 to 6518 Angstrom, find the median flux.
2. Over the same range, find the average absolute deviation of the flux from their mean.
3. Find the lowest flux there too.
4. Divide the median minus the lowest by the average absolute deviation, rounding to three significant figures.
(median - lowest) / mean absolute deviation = 1.49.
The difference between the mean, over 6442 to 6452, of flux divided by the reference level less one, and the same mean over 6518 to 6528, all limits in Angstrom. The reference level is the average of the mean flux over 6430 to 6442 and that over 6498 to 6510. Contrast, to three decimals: -0.058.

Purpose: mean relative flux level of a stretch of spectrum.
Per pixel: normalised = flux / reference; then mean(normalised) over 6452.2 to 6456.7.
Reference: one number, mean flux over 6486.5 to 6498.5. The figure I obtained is 1.09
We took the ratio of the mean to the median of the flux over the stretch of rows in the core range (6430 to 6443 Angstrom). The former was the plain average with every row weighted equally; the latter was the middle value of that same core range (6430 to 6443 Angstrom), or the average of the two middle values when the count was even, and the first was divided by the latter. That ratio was 0.99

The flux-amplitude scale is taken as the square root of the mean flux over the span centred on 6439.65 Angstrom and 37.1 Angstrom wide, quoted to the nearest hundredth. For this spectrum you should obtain 2.73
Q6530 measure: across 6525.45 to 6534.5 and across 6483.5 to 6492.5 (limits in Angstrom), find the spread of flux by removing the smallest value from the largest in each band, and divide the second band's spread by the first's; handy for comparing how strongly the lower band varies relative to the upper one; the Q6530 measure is 2.0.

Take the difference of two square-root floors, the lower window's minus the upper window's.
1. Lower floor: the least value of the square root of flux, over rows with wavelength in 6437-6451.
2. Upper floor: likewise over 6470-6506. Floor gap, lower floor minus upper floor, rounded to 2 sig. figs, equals 0.10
